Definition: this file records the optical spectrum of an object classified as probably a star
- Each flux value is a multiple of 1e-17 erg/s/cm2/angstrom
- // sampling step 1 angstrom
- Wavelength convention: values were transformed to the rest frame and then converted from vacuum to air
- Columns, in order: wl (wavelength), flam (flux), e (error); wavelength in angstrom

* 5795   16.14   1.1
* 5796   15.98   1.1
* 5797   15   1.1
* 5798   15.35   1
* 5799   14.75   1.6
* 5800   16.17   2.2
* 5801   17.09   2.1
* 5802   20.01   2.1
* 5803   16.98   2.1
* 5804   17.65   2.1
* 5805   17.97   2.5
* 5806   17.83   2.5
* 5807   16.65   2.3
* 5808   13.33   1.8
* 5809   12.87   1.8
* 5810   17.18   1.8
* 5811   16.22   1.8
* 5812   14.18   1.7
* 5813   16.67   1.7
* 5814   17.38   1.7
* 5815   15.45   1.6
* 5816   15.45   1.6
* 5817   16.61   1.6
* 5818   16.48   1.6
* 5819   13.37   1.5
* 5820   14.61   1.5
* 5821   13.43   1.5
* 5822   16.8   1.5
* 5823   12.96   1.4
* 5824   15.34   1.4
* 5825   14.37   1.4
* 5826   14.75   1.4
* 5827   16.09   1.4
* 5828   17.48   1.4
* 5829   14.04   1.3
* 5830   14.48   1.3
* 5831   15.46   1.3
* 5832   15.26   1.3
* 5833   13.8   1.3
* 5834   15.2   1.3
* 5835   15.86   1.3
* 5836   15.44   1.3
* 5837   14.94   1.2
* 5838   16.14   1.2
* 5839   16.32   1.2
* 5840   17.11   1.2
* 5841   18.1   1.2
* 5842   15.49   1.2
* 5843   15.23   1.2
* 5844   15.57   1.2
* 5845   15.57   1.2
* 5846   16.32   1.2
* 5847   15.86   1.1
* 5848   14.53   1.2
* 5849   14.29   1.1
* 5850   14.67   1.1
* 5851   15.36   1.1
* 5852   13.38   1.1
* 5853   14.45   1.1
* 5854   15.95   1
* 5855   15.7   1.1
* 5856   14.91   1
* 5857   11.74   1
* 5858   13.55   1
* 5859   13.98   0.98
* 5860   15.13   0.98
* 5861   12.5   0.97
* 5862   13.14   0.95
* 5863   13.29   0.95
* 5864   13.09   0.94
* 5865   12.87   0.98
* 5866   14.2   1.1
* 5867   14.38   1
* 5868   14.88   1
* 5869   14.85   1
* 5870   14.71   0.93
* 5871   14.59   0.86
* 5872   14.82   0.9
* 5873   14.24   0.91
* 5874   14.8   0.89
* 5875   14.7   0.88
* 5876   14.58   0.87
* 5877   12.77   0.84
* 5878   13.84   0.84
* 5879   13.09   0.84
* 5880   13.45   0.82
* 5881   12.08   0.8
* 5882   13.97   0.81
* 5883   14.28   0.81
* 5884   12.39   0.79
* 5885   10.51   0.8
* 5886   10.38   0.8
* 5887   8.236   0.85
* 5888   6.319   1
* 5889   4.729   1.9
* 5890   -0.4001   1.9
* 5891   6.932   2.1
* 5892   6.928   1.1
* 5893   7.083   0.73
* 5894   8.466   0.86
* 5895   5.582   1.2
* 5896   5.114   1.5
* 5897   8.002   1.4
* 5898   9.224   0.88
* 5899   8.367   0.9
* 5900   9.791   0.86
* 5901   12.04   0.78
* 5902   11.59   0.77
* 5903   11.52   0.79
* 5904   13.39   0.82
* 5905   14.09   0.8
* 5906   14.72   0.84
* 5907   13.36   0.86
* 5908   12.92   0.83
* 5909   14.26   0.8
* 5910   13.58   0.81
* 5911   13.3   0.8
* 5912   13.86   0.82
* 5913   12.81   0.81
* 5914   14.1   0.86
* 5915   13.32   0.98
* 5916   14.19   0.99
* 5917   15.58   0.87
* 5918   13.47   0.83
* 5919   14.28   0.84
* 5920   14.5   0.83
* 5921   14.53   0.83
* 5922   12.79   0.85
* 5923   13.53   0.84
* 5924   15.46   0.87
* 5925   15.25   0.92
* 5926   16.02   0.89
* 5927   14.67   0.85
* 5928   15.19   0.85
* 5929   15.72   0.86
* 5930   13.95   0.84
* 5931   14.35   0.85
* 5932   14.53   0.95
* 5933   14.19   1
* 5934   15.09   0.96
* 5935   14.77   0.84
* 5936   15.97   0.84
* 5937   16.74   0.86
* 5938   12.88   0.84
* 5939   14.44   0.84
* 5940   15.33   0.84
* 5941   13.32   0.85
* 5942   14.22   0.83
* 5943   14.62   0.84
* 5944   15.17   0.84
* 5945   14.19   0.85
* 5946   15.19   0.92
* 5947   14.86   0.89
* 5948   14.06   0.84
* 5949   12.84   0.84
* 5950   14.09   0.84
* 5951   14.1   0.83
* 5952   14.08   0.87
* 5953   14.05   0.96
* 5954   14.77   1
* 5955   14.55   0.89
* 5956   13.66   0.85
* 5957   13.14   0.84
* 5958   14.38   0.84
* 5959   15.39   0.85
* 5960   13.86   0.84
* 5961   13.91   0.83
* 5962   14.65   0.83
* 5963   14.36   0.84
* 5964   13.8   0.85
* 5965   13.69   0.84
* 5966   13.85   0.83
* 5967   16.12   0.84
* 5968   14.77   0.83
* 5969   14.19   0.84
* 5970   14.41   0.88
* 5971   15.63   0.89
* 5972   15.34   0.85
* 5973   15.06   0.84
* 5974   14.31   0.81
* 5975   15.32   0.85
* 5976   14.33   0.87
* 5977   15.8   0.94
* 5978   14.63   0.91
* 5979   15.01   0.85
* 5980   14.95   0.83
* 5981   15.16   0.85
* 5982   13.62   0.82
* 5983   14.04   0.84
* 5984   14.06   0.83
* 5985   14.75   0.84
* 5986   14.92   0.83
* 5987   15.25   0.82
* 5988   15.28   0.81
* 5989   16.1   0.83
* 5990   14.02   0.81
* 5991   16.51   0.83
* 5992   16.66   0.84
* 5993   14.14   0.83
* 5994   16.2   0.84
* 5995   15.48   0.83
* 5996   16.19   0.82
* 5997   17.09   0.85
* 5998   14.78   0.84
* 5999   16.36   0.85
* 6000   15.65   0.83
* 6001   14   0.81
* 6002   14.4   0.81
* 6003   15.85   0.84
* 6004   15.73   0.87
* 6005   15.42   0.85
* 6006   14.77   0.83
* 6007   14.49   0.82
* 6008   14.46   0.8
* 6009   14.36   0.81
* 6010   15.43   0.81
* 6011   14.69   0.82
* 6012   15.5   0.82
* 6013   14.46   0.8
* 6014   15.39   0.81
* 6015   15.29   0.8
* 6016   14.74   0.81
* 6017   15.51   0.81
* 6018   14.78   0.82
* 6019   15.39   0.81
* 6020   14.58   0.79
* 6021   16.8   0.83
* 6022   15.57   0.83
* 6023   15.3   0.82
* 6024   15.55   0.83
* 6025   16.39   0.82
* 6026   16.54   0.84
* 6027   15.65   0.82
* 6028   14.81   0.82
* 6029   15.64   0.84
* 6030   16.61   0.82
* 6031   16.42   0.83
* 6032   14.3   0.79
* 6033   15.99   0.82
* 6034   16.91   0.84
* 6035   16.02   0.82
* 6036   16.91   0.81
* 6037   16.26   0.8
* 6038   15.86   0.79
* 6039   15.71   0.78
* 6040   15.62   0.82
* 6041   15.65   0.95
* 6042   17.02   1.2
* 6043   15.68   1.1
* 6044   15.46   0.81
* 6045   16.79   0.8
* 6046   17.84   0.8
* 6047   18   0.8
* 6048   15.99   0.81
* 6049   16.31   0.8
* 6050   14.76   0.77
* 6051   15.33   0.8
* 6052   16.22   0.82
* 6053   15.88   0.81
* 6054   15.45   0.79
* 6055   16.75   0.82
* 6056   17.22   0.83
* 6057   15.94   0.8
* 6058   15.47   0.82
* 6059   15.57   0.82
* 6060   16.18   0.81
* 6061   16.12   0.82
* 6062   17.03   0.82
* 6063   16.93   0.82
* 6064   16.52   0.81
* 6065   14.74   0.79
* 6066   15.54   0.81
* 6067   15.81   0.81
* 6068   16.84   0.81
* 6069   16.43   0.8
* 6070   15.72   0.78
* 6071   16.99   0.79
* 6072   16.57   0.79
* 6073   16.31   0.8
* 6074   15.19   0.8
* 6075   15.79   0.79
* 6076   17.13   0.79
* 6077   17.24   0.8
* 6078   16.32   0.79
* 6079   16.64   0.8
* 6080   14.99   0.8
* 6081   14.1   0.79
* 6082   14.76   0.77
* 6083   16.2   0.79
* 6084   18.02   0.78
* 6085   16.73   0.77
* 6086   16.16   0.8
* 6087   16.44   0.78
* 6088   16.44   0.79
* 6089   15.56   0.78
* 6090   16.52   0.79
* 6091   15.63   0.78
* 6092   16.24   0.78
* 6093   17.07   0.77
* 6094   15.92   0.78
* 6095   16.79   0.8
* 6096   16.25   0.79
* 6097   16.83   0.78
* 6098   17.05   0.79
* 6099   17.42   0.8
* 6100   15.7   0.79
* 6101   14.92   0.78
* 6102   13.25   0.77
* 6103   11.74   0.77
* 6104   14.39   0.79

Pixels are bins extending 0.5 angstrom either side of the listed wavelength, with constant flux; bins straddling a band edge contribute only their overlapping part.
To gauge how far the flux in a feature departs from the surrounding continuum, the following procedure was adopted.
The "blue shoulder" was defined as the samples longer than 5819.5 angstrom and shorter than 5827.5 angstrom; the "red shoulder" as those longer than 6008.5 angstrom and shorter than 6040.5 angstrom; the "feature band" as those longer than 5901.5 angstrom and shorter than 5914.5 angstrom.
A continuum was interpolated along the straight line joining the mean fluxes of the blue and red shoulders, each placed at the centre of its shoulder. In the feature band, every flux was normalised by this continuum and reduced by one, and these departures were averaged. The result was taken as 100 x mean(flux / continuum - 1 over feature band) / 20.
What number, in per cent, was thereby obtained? -0.59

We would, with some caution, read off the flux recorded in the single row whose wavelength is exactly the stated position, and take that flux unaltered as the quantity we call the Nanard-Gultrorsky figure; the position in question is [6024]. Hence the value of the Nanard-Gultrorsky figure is 15.55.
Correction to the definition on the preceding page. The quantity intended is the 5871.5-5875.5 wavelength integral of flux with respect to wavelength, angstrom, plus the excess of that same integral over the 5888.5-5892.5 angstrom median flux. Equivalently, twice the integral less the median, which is 111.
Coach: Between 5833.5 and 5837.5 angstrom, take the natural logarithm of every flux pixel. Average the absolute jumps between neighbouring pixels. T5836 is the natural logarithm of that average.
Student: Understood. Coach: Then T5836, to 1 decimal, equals -3.4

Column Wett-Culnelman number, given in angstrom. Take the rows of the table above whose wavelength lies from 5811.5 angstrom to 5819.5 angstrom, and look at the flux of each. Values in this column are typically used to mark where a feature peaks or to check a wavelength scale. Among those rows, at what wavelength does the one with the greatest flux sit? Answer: 5814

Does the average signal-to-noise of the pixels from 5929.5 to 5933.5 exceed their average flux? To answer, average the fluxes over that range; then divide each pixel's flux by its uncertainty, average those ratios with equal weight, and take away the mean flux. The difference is 1.5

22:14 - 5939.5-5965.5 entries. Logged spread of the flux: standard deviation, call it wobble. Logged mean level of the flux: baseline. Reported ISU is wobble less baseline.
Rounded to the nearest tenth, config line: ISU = -13.6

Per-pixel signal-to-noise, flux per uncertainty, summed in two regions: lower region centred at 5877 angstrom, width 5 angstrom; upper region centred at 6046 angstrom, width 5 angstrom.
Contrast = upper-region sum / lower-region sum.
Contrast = 1.30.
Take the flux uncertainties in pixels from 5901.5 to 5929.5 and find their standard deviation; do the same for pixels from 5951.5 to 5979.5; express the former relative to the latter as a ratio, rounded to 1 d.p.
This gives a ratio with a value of 1.2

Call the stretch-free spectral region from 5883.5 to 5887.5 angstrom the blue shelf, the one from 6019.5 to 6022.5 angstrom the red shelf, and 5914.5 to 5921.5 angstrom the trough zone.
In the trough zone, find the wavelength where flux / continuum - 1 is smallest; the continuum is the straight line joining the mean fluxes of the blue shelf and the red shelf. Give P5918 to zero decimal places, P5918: 5915 angstrom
